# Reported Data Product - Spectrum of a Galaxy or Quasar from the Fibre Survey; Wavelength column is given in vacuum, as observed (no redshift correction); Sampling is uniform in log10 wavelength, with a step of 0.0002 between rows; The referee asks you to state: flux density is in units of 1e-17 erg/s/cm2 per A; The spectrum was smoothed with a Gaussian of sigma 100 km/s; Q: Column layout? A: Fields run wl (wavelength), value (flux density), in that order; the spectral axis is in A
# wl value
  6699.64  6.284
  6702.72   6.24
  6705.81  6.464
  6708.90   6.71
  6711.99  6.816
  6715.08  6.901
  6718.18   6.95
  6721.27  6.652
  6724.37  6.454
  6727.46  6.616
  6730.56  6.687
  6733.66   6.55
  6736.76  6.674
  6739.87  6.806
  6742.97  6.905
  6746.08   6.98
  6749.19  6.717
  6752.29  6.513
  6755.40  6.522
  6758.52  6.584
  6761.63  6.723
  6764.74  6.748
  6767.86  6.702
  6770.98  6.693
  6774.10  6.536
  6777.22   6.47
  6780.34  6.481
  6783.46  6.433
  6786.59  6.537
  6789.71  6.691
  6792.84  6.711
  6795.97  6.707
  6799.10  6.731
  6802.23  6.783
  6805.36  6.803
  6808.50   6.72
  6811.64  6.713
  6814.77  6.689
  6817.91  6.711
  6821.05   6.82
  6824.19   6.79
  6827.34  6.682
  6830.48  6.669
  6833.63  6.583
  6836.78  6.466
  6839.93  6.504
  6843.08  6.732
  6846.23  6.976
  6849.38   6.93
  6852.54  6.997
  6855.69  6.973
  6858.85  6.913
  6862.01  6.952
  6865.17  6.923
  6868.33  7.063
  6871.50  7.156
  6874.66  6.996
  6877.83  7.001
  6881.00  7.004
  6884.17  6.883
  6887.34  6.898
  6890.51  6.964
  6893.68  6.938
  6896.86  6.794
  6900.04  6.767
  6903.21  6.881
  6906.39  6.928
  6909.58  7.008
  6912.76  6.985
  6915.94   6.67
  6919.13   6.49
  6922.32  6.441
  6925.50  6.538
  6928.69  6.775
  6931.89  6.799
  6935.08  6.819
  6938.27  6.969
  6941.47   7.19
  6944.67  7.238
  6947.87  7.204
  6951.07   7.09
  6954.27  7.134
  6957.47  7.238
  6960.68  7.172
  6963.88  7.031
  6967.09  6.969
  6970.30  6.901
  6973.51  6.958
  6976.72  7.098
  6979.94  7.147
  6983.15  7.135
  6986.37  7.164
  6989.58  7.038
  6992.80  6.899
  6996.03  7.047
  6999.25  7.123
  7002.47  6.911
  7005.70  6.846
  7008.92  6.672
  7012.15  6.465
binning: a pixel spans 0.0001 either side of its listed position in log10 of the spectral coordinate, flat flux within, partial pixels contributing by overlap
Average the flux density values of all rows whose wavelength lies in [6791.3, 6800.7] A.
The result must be 6.72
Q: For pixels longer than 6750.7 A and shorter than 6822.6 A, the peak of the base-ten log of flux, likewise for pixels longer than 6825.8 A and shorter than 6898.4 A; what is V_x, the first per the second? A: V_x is 0.976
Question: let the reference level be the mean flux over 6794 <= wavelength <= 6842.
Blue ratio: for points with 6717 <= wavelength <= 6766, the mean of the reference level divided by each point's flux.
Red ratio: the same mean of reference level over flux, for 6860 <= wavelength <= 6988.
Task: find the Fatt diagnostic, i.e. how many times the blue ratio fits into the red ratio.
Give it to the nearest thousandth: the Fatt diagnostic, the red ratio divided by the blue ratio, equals 0.962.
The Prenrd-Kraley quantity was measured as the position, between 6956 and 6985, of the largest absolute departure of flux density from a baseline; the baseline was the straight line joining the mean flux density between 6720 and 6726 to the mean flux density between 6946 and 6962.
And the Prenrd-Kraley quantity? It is 6970.30 A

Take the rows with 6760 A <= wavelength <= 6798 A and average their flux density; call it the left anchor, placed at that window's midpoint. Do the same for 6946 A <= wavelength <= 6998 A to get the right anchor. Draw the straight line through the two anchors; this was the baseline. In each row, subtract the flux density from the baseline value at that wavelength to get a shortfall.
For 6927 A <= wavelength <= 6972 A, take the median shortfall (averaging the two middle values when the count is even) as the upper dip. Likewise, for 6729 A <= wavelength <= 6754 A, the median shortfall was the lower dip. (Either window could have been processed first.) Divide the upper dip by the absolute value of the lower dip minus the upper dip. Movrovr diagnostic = -0.1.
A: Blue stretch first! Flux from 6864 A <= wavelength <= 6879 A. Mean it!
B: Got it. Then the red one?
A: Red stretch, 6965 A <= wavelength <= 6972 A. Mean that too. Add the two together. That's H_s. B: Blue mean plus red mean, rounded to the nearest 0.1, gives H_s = 14.0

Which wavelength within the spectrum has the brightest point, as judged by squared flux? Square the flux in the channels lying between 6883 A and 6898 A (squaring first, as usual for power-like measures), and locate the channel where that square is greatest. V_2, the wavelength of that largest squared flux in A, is 6890.51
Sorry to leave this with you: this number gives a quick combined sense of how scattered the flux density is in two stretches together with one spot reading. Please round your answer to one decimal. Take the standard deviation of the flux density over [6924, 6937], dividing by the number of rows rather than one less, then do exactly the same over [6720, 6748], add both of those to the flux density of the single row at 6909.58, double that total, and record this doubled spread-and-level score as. 14.6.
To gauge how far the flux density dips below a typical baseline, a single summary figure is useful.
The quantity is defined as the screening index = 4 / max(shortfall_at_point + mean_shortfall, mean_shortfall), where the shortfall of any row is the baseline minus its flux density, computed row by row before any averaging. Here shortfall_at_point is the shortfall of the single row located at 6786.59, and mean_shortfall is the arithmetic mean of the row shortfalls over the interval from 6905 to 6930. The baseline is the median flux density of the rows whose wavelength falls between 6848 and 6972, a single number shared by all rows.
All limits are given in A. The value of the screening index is 6.0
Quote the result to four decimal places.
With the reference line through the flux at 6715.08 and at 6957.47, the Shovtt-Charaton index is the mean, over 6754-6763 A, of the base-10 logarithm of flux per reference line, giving -0.0226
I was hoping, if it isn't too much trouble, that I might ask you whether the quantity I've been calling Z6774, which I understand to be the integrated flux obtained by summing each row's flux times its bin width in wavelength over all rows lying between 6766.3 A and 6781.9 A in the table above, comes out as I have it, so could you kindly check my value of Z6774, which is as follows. 103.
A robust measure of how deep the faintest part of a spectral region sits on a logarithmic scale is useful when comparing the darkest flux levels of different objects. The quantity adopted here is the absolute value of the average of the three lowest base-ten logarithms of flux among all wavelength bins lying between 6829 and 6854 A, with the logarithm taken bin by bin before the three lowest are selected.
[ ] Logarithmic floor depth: 0.814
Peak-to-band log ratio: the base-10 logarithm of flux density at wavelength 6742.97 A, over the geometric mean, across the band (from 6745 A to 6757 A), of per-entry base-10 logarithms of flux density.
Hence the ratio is 1.02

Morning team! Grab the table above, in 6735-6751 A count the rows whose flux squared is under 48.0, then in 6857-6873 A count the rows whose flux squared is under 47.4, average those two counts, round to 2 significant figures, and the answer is 2.0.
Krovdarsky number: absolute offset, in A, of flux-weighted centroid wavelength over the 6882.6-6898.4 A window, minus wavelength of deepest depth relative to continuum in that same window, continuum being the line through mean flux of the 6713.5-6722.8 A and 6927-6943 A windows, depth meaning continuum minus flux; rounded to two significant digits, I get 6.4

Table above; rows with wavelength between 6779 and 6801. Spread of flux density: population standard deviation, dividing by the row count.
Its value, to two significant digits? 0.12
